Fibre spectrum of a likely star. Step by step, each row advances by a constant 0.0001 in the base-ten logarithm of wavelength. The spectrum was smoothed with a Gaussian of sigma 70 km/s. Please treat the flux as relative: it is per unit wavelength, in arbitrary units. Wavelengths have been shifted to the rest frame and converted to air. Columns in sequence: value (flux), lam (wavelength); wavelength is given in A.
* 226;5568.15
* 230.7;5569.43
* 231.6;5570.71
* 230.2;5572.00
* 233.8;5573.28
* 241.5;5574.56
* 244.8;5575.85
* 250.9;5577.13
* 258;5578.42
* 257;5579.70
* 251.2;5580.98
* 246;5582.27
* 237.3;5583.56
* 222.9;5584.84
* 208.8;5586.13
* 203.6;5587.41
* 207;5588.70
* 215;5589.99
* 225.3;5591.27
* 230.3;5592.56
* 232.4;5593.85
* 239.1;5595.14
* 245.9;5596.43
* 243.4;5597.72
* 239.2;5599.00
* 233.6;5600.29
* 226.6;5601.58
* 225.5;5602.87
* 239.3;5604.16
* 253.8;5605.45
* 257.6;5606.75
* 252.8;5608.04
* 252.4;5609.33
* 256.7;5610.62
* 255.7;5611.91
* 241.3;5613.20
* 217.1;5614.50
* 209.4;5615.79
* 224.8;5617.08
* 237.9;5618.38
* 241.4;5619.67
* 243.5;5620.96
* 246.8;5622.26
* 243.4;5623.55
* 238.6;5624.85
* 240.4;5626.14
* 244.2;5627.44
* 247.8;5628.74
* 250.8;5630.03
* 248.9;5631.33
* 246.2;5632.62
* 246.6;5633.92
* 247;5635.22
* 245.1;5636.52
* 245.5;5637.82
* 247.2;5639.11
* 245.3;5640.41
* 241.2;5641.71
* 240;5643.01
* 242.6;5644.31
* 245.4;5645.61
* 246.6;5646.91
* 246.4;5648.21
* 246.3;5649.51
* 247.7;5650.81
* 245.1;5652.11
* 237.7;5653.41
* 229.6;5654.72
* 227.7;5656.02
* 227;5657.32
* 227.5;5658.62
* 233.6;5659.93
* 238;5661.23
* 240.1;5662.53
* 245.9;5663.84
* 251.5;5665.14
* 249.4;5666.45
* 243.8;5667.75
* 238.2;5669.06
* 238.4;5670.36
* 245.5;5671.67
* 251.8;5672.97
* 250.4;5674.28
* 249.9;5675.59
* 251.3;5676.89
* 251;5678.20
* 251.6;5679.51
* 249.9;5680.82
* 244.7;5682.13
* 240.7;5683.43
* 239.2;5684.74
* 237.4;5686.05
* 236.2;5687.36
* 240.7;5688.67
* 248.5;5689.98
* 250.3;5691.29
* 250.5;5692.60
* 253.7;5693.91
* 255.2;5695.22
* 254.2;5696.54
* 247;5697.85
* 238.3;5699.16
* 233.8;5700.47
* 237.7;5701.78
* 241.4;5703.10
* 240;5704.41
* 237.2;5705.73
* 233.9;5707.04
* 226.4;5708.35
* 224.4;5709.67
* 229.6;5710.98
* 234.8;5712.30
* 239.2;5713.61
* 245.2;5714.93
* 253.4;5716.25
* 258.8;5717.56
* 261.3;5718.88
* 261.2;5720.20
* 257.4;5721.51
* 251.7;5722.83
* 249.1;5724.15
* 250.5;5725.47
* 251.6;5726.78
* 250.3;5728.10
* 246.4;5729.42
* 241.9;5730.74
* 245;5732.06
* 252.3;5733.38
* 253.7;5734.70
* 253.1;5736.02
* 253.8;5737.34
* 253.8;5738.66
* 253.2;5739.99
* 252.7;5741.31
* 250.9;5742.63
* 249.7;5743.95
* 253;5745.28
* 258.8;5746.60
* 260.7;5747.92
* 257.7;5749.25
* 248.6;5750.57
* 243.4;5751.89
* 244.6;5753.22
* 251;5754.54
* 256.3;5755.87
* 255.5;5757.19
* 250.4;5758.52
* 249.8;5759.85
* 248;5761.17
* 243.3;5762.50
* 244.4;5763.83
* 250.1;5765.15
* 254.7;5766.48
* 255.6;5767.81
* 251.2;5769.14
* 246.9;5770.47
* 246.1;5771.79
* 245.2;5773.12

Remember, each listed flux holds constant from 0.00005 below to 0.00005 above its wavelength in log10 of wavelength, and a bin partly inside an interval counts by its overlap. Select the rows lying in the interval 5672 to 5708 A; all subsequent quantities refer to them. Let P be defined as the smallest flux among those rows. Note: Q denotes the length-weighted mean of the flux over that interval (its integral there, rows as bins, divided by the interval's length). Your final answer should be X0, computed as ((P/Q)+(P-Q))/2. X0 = -5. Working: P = 233.8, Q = 245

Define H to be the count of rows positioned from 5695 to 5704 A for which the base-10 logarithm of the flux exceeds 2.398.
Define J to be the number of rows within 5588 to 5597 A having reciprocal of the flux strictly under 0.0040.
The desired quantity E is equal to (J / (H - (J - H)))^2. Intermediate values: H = 2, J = 0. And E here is 0.0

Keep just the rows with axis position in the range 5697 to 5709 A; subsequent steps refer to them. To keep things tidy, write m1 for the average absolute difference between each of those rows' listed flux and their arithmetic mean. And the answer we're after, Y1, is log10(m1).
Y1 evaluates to 0.6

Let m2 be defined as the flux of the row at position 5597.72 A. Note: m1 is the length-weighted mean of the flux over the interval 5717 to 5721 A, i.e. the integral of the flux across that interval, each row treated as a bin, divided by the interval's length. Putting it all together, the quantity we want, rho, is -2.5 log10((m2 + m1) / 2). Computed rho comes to -6.00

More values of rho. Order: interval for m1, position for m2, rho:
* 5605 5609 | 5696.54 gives -6.01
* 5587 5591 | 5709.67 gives -5.84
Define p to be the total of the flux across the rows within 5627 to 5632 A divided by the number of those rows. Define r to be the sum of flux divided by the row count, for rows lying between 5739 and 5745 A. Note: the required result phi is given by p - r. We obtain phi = -4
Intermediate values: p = 248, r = 252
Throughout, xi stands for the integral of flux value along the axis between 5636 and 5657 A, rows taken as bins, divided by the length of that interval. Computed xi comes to 242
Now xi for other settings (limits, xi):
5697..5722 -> 242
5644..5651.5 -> 246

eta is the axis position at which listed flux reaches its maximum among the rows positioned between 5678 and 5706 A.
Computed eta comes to 5695.22 A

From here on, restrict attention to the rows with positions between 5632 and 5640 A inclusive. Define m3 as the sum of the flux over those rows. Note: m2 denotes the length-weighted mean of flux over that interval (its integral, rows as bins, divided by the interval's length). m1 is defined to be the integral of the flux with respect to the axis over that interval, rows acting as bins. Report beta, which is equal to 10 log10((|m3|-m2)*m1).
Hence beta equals 63.8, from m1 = 1969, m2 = 246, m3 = 1478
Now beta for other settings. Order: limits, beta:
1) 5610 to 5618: 63.4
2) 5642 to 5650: 63.8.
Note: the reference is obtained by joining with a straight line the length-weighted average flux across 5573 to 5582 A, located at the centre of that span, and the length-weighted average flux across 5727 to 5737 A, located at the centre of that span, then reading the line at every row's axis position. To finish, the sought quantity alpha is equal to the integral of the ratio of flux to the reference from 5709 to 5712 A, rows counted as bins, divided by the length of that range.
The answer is 0.91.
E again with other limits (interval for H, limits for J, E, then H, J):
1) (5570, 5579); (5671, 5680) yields 25.0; 2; 5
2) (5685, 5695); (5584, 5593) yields 0.0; 3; 0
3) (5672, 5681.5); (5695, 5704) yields 0.1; 5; 2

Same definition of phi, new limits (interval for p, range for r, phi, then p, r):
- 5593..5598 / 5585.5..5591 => 32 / 240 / 209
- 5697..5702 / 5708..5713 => 10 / 239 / 229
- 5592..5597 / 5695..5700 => -12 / 237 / 249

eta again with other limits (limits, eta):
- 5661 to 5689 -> 5672.97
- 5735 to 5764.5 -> 5747.92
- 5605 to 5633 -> 5606.75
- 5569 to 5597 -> 5578.42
